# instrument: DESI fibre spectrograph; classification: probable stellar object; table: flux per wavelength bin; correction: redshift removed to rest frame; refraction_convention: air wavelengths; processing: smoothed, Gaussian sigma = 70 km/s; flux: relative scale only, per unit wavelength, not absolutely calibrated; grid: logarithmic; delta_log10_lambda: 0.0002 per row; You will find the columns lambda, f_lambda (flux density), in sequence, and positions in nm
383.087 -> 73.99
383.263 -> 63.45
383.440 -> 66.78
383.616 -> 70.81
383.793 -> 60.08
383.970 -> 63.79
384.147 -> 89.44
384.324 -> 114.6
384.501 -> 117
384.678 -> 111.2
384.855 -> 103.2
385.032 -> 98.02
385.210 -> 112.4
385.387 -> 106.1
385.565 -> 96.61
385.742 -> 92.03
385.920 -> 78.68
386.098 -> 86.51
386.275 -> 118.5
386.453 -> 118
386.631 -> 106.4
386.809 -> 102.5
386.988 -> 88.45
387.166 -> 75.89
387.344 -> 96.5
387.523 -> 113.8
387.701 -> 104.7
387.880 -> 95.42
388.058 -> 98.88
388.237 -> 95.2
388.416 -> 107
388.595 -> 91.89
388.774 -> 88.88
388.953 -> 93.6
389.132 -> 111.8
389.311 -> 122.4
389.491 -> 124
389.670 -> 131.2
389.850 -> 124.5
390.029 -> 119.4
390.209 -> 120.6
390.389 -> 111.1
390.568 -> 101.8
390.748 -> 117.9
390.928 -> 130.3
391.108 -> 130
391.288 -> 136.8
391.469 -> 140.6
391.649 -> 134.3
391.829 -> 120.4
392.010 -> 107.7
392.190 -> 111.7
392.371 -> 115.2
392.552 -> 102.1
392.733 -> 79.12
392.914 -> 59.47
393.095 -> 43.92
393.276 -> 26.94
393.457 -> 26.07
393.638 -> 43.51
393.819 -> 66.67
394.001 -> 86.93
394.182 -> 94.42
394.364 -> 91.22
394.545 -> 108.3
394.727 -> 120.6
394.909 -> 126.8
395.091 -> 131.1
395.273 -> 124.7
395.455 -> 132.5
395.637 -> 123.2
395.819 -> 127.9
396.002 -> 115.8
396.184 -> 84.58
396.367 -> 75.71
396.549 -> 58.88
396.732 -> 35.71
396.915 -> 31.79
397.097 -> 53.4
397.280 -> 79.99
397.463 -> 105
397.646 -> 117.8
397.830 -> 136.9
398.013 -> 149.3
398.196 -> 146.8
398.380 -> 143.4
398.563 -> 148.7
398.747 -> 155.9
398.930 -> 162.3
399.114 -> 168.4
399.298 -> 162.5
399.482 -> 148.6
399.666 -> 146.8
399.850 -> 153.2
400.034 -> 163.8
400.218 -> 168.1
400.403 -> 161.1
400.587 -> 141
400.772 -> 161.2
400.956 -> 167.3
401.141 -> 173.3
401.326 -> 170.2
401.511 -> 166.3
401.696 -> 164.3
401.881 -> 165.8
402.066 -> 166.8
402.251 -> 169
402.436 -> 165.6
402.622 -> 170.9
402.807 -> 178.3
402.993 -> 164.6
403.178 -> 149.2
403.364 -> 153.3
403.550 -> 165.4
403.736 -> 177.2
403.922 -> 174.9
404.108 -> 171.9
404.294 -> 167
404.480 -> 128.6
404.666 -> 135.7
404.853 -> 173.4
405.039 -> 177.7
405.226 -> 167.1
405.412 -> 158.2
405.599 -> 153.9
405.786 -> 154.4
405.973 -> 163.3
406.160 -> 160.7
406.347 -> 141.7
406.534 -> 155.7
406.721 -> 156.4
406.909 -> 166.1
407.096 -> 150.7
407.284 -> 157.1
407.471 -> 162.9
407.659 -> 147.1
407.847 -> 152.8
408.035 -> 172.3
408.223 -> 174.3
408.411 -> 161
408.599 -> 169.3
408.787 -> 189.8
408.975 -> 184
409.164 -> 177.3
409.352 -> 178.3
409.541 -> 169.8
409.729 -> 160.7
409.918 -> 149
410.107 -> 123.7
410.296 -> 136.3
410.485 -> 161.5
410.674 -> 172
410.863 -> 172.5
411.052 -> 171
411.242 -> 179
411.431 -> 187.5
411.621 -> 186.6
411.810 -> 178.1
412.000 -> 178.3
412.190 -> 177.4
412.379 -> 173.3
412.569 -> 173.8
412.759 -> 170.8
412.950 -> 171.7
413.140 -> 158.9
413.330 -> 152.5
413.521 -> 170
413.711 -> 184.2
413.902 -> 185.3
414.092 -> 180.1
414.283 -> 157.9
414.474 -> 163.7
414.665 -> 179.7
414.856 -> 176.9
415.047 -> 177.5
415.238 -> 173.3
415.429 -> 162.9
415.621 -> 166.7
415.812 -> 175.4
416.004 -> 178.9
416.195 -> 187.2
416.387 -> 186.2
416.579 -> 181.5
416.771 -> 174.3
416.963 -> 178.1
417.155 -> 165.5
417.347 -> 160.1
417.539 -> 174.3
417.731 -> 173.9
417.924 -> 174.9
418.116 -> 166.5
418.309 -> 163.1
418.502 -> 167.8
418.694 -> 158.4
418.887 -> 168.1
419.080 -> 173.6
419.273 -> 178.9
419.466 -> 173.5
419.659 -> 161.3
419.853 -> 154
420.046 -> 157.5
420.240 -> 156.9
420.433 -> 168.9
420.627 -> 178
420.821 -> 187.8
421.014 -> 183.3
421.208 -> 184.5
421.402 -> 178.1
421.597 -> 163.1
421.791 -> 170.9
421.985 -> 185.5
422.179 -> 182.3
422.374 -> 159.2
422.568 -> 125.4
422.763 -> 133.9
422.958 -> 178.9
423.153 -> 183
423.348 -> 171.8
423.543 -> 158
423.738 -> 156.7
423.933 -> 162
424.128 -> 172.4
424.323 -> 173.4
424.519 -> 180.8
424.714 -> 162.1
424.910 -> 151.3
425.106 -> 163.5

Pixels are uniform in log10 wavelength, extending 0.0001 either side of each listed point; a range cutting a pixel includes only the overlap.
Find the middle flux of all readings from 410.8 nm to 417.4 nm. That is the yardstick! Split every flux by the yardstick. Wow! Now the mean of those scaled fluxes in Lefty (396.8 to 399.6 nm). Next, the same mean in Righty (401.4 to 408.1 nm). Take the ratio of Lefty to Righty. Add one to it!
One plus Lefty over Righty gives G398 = 1.79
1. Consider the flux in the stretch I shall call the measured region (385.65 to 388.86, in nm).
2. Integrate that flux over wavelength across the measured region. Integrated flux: 314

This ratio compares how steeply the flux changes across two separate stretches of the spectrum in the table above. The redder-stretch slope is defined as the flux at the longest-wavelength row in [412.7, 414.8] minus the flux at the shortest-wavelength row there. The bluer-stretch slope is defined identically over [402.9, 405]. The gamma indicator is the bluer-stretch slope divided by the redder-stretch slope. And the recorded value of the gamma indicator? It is 1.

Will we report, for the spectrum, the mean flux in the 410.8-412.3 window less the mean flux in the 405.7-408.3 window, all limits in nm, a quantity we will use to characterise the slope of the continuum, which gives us 21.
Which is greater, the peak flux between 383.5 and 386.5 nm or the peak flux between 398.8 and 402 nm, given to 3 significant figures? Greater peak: 173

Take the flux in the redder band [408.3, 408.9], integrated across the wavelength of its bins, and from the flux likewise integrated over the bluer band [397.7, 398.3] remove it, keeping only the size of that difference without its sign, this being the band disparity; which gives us 19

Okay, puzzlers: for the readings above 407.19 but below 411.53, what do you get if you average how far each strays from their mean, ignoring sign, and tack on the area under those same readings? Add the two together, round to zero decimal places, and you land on 731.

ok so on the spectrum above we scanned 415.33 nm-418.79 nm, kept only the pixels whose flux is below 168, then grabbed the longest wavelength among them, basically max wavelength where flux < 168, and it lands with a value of 418.694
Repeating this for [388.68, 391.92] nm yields 391.829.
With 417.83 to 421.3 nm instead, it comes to 420.240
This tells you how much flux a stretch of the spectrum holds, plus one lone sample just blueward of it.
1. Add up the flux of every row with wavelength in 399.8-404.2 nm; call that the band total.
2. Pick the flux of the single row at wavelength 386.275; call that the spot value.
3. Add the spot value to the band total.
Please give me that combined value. 4081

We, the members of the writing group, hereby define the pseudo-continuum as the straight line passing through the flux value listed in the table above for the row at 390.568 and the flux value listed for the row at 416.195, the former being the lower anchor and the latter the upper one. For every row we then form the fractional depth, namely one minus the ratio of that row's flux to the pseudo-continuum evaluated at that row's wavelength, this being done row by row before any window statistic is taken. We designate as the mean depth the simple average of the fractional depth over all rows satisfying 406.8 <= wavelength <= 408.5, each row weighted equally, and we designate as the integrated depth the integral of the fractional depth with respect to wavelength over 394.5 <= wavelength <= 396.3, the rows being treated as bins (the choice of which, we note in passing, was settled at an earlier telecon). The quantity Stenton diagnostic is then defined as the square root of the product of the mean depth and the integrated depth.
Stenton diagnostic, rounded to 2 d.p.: 0.02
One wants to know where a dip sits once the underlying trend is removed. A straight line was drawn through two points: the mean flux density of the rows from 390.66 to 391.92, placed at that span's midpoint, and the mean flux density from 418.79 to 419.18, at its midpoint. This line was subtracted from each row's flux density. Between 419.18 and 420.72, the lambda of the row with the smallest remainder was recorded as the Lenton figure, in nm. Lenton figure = 419.853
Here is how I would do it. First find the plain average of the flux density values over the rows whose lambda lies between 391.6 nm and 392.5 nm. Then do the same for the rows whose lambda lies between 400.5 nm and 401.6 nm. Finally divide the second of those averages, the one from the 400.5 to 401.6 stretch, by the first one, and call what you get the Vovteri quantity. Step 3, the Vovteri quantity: 1.4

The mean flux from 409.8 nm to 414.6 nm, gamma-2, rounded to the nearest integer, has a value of 169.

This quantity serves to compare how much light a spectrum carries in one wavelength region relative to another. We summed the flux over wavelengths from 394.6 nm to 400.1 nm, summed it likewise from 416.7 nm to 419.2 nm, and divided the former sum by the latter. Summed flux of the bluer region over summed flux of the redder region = 1.7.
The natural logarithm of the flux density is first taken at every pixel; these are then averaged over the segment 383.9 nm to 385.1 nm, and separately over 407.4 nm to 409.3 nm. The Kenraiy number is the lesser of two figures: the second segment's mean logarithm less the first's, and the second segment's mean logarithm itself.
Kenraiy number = 0.54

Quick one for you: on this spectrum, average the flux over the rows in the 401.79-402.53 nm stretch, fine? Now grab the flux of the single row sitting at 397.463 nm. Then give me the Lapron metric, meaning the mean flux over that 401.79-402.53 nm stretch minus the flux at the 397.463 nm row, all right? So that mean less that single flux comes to 62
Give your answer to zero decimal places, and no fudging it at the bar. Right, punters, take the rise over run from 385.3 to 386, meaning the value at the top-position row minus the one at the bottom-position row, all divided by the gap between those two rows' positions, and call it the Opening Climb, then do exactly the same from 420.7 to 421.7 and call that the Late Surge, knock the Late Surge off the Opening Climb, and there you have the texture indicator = -20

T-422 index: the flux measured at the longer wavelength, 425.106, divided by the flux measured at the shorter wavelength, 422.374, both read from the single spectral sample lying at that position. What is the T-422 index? 1.0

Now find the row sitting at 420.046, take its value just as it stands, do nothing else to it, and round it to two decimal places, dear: 157.50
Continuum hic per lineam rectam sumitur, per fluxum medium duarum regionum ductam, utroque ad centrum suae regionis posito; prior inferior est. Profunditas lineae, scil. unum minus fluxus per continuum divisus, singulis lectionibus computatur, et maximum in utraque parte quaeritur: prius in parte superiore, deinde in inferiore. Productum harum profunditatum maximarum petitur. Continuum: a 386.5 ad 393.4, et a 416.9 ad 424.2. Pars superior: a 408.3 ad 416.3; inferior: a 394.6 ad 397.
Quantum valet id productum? 0.11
